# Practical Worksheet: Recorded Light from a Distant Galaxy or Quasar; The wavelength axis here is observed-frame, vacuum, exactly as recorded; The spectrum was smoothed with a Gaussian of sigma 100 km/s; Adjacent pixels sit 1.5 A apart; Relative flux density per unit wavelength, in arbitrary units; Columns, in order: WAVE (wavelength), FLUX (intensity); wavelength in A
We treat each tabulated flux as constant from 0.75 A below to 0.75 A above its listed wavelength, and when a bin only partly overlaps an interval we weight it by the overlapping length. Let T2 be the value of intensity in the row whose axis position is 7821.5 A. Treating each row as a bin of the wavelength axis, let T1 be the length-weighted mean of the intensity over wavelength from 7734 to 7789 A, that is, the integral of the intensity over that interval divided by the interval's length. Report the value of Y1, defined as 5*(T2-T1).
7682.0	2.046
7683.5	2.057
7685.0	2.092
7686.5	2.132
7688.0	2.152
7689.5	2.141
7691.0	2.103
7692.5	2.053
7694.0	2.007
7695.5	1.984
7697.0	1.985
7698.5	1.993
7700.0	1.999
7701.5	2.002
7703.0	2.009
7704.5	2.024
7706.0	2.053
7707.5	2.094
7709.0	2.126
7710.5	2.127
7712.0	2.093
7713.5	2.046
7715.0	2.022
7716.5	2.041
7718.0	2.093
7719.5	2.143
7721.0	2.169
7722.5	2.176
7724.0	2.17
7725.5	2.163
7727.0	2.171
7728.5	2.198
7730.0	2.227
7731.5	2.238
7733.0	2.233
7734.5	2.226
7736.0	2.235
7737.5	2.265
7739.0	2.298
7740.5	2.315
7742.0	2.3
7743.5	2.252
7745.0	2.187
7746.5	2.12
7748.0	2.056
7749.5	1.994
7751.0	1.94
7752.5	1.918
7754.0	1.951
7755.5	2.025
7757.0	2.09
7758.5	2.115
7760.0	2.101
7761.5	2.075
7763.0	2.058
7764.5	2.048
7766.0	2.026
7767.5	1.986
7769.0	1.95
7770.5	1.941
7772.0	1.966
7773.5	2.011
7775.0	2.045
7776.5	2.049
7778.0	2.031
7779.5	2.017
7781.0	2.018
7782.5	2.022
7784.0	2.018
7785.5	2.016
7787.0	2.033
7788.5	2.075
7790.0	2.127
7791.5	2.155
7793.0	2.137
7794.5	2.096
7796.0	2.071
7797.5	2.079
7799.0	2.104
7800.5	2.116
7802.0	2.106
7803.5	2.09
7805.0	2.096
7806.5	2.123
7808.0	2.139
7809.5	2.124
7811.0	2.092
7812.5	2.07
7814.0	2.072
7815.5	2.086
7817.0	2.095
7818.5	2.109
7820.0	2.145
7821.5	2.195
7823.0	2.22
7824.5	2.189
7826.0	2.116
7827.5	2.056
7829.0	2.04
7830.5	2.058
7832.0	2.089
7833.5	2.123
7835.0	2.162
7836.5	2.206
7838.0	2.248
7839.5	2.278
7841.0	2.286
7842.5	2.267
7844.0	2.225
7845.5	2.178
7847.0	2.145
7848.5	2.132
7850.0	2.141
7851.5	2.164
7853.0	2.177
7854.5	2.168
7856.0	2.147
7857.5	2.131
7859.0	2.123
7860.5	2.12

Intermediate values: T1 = 2.07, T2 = 2.195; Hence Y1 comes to 0.6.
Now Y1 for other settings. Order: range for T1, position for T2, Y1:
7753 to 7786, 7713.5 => 0.1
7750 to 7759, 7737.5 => 1.3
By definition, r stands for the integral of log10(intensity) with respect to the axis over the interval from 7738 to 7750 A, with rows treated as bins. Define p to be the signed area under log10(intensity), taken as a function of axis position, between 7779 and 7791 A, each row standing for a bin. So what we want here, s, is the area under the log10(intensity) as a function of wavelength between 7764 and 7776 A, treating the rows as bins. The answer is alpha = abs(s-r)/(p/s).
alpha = 0.47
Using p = 3.72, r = 4.09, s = 3.60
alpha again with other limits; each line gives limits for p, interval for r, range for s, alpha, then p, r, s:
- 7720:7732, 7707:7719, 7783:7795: 0.00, 4.08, 3.82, 3.82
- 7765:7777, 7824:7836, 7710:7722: 0.03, 3.60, 3.88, 3.85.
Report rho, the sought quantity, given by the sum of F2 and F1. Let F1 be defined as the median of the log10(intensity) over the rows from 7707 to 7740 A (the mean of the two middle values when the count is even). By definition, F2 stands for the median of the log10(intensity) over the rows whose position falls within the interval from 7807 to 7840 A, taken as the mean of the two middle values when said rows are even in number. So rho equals 0.66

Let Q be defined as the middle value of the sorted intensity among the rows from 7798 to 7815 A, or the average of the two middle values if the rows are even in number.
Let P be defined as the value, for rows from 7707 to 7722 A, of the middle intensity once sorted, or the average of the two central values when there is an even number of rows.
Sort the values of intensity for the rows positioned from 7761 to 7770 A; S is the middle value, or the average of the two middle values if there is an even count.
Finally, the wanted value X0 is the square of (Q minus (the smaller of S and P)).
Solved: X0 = 0.0045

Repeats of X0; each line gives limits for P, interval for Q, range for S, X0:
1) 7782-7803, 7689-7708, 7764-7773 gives 0.0011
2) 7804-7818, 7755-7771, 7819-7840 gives 0.0022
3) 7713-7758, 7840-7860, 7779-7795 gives 0.0172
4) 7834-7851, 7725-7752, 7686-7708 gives 0.0410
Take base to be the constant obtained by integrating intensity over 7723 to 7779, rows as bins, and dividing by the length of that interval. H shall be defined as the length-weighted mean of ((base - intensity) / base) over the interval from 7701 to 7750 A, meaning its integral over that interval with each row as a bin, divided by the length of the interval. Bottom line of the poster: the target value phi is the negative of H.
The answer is 0.020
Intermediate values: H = -0.02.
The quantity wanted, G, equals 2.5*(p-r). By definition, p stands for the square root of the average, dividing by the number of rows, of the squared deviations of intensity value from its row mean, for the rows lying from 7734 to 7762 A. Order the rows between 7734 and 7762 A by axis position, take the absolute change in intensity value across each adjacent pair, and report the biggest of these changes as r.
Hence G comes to 0.130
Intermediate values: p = 0.13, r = 0.07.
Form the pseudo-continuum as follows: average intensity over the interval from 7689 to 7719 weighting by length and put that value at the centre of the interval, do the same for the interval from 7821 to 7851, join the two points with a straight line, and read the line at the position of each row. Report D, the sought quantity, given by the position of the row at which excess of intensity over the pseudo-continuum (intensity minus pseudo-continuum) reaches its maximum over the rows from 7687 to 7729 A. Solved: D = 7728.5 A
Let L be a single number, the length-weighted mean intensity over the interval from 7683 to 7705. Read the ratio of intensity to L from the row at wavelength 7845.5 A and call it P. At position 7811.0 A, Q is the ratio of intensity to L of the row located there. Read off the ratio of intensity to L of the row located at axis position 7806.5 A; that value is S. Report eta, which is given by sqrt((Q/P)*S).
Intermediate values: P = 1.06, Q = 1.02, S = 1.04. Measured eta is 1.00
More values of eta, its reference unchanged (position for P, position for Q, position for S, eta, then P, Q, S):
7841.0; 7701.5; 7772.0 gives 0.92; 1.12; 0.98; 0.96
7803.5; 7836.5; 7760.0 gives 1.04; 1.02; 1.08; 1.03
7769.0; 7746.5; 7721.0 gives 1.07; 0.95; 1.03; 1.06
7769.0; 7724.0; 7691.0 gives 1.07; 0.95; 1.06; 1.03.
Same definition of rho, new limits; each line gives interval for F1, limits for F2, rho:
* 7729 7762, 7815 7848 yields 0.67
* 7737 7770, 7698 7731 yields 0.64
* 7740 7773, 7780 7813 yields 0.63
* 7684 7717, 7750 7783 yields 0.62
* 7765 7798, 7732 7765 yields 0.63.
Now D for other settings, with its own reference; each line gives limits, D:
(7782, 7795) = 7791.5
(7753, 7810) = 7791.5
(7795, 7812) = 7808.0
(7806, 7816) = 7808.0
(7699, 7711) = 7709.0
